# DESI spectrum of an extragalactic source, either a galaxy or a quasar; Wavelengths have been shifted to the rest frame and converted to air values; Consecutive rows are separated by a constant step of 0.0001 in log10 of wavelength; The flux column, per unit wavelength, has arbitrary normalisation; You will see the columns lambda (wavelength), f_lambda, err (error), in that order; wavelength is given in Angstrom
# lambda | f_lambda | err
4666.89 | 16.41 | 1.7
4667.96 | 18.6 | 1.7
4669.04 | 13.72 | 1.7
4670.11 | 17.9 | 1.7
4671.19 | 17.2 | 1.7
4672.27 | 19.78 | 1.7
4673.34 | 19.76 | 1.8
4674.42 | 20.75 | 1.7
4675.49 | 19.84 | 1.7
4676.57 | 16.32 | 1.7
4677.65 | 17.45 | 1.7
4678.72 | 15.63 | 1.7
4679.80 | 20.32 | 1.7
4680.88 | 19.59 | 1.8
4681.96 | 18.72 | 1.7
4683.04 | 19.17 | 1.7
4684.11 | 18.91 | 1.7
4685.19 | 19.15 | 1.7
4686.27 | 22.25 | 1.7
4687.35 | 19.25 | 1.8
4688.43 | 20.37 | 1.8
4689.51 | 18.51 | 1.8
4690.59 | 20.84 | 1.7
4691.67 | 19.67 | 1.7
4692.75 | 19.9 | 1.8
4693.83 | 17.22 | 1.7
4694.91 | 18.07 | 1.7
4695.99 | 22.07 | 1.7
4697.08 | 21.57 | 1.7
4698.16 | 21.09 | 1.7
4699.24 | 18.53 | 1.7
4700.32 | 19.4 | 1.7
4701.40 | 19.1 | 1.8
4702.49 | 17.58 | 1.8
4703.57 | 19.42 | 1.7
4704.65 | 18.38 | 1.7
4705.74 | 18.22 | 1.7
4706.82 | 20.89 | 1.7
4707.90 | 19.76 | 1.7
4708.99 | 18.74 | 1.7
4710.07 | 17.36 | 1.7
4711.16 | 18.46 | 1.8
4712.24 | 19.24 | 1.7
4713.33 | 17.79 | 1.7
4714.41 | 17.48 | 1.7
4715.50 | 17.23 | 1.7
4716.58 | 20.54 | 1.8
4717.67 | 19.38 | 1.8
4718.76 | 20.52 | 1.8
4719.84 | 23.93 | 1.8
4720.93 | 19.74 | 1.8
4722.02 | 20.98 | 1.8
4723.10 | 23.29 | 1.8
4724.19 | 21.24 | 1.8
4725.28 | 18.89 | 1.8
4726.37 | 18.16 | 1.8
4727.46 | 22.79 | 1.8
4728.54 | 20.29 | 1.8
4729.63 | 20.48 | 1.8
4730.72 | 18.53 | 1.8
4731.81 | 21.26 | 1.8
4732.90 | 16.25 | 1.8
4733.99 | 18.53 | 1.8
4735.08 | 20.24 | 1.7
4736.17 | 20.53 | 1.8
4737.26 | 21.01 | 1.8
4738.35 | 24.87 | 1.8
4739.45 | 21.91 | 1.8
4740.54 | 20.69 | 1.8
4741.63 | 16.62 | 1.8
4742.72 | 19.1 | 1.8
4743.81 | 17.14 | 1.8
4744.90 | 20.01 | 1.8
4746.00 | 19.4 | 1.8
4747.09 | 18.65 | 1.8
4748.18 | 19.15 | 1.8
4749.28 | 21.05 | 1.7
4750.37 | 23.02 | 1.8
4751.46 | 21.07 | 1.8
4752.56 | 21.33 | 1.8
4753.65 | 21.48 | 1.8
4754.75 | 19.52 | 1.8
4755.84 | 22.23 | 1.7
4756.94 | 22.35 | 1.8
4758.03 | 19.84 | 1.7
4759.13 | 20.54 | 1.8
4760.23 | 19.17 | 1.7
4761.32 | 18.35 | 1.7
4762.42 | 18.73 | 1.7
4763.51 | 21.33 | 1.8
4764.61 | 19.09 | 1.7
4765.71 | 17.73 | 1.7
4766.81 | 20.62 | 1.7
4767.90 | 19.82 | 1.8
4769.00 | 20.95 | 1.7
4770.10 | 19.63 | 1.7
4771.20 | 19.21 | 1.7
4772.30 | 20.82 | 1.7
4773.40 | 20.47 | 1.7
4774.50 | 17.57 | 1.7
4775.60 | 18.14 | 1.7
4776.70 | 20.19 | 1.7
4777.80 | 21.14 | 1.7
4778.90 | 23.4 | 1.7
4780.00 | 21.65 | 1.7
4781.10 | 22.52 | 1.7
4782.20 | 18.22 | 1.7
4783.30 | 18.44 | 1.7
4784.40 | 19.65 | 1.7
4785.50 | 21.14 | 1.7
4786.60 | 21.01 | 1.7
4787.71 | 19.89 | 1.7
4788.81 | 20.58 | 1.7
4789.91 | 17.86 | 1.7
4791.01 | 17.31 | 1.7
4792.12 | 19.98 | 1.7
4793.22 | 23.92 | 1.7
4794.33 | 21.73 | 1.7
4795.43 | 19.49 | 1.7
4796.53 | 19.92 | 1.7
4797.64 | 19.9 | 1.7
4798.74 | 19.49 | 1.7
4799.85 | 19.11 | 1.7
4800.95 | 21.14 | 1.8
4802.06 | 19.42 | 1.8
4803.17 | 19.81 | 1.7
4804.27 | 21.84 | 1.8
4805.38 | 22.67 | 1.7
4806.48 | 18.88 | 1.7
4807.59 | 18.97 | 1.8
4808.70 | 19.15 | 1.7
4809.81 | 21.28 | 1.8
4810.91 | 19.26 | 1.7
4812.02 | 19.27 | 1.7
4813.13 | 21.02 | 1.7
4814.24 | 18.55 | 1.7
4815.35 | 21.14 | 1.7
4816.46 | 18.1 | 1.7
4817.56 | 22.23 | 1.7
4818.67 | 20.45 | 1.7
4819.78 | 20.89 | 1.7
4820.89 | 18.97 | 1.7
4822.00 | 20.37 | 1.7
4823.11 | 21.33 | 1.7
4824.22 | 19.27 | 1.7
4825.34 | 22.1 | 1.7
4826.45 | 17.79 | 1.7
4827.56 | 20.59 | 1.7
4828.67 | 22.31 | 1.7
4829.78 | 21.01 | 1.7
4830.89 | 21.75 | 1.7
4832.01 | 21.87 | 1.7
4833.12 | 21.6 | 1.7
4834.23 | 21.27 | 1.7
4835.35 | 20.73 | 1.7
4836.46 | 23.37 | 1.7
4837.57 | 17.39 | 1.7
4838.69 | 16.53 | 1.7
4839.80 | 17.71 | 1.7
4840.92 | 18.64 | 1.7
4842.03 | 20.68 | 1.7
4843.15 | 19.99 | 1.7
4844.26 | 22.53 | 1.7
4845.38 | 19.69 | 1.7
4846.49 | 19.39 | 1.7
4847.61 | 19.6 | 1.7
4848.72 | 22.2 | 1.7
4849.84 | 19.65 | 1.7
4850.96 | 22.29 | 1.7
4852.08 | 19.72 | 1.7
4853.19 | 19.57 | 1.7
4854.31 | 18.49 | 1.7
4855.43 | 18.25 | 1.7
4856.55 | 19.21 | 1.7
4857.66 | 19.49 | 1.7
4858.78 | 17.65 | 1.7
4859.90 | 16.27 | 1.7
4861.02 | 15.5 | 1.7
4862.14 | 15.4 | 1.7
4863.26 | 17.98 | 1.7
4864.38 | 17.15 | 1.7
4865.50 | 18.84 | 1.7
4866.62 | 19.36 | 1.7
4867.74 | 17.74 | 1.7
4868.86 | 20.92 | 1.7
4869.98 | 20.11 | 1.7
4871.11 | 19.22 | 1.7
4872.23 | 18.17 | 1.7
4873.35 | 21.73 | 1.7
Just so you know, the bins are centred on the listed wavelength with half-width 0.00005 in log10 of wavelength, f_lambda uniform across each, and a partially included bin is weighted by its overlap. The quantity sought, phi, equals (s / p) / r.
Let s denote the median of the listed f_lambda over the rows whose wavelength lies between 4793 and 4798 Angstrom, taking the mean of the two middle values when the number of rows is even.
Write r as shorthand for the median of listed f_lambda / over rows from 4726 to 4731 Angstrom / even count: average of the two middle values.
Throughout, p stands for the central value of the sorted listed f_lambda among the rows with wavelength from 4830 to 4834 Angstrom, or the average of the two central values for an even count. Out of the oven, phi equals 0.045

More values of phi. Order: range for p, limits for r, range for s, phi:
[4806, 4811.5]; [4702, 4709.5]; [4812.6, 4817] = 0.055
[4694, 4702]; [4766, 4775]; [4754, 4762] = 0.051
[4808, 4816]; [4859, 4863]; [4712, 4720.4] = 0.065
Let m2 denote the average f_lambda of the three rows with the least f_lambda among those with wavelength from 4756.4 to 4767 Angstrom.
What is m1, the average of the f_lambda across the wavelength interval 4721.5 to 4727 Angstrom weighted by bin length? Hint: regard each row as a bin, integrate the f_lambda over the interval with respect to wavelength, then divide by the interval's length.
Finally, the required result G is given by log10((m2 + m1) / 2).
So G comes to 1.29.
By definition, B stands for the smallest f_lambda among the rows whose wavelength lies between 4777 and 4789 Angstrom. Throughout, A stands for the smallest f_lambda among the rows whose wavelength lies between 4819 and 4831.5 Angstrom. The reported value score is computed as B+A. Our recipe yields 36.0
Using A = 17.79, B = 18.22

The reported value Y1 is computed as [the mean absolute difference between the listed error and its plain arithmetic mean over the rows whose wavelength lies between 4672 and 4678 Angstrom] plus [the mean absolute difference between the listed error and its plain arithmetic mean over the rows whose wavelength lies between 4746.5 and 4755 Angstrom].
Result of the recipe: 0.050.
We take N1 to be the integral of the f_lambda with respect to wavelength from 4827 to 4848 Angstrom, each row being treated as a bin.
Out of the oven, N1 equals 427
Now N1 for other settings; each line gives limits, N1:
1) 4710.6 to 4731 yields 407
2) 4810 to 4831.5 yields 438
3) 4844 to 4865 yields 397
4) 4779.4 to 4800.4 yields 422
